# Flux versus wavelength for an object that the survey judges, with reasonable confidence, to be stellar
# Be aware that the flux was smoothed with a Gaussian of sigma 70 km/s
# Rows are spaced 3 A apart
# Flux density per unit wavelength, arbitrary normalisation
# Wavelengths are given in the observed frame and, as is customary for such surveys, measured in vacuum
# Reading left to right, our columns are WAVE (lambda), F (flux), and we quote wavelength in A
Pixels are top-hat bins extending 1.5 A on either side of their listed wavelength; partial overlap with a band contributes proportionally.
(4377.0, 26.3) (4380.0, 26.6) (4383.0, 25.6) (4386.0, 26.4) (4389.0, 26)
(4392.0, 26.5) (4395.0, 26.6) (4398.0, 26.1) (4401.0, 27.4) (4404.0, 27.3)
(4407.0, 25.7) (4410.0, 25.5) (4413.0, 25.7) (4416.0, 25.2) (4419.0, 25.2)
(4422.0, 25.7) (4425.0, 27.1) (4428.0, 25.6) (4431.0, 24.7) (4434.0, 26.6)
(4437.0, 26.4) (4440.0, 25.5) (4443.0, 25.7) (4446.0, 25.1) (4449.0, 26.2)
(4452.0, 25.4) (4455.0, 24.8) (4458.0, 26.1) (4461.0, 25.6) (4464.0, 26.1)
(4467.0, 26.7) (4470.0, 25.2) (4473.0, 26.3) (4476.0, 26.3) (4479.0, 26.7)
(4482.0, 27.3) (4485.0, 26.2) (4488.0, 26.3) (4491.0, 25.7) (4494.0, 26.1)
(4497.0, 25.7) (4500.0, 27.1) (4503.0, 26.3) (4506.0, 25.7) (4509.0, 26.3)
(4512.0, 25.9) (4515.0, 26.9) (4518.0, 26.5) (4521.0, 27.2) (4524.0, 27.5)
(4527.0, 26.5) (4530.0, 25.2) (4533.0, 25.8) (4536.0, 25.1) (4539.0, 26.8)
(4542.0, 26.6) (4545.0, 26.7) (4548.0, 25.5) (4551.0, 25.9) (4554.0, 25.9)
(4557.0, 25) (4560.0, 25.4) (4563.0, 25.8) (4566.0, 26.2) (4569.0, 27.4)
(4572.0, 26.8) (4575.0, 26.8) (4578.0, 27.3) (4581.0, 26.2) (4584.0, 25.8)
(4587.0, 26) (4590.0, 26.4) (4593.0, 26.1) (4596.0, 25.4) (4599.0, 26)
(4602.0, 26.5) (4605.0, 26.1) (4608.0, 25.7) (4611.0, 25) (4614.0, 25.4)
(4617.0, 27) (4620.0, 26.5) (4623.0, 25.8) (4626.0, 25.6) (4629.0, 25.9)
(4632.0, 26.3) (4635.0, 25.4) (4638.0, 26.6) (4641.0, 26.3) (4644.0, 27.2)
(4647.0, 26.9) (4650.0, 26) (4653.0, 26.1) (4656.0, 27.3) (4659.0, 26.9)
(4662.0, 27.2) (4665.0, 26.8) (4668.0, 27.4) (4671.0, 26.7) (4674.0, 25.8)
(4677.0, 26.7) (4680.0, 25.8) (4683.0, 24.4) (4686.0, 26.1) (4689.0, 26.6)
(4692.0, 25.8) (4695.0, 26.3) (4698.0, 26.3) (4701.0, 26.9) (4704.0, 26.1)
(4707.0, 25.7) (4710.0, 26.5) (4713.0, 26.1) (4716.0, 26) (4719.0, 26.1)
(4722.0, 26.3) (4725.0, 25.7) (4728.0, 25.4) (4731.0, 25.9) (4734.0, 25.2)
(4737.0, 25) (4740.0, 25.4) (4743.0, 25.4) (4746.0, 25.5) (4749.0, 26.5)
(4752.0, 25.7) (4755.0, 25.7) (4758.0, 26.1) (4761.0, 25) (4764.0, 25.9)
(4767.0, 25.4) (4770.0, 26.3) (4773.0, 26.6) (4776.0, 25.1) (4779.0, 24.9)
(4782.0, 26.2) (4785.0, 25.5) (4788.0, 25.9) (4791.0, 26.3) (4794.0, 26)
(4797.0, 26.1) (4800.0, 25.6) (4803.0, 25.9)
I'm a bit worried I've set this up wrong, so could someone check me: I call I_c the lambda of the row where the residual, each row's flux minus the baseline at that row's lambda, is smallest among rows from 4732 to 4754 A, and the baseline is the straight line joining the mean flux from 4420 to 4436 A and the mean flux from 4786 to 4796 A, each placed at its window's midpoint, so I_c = 4737.0 A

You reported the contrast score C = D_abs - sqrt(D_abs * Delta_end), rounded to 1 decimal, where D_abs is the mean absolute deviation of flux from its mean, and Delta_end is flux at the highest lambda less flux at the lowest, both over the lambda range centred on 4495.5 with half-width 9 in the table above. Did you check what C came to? 0.4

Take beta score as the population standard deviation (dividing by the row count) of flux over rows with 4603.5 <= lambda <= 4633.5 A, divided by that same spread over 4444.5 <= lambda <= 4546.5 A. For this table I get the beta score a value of 0.82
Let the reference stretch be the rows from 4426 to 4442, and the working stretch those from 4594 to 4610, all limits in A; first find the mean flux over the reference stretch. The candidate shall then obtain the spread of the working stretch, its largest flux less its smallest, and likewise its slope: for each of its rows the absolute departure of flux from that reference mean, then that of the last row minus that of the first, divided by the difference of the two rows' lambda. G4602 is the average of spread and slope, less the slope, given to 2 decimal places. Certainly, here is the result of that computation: 0.56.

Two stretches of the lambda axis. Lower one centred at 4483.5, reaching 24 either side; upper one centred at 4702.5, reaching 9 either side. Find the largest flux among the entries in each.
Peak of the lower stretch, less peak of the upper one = 0.40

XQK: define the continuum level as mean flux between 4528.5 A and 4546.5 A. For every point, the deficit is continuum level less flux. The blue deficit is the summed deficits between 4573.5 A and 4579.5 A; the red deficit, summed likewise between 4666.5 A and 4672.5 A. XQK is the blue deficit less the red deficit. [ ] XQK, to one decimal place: 0.0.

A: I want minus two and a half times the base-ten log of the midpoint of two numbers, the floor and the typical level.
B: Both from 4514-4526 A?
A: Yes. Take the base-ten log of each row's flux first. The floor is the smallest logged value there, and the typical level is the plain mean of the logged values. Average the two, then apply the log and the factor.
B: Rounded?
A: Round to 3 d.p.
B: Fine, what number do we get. -0.386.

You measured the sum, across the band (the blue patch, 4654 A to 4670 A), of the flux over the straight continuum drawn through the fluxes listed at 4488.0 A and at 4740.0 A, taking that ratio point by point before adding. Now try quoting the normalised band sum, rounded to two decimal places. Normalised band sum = 5.28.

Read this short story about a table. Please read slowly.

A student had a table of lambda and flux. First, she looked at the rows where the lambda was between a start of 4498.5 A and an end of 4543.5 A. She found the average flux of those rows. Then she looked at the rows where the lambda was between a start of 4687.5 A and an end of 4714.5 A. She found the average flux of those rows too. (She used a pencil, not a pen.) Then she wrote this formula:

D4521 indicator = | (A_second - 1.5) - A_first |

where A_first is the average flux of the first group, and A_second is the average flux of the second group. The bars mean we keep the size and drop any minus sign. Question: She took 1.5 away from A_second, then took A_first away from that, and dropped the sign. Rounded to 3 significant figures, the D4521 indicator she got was 1.60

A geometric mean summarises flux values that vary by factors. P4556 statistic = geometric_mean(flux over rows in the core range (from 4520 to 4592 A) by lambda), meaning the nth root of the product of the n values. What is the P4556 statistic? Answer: 26.2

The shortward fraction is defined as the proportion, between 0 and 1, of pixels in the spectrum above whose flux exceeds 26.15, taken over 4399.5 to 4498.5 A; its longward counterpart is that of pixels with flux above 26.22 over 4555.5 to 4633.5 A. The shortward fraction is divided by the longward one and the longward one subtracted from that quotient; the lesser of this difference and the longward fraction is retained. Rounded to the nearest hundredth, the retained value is 0.35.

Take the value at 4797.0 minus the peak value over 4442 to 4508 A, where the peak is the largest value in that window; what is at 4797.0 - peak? -1.2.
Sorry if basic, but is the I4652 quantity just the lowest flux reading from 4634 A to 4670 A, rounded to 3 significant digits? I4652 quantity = 25.4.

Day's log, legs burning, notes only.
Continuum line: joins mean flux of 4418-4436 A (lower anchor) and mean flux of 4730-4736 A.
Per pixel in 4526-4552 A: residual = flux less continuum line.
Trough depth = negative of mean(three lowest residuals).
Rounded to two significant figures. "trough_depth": 0.45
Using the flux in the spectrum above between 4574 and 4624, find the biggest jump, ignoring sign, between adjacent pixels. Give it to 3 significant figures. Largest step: 1.60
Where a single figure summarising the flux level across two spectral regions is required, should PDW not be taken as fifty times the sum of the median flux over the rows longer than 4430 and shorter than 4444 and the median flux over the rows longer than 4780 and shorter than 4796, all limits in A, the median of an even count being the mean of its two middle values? 2585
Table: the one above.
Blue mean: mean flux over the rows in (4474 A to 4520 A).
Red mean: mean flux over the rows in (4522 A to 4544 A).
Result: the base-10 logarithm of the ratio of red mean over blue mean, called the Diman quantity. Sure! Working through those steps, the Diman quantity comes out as -0.002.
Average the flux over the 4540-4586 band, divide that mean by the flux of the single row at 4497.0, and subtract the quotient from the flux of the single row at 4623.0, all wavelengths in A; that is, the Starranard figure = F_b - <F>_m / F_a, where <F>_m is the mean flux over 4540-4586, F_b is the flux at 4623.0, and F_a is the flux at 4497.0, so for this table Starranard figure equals 24.8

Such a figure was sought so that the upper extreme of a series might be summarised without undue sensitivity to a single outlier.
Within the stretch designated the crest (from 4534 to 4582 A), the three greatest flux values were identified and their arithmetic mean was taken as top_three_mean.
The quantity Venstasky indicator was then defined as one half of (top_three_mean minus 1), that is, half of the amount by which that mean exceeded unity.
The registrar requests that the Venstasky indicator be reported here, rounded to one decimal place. 13.1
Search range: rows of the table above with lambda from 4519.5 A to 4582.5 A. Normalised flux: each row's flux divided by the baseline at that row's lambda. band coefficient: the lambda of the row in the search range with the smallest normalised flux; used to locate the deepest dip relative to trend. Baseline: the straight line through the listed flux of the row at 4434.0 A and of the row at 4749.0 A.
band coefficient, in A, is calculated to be 4557.0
